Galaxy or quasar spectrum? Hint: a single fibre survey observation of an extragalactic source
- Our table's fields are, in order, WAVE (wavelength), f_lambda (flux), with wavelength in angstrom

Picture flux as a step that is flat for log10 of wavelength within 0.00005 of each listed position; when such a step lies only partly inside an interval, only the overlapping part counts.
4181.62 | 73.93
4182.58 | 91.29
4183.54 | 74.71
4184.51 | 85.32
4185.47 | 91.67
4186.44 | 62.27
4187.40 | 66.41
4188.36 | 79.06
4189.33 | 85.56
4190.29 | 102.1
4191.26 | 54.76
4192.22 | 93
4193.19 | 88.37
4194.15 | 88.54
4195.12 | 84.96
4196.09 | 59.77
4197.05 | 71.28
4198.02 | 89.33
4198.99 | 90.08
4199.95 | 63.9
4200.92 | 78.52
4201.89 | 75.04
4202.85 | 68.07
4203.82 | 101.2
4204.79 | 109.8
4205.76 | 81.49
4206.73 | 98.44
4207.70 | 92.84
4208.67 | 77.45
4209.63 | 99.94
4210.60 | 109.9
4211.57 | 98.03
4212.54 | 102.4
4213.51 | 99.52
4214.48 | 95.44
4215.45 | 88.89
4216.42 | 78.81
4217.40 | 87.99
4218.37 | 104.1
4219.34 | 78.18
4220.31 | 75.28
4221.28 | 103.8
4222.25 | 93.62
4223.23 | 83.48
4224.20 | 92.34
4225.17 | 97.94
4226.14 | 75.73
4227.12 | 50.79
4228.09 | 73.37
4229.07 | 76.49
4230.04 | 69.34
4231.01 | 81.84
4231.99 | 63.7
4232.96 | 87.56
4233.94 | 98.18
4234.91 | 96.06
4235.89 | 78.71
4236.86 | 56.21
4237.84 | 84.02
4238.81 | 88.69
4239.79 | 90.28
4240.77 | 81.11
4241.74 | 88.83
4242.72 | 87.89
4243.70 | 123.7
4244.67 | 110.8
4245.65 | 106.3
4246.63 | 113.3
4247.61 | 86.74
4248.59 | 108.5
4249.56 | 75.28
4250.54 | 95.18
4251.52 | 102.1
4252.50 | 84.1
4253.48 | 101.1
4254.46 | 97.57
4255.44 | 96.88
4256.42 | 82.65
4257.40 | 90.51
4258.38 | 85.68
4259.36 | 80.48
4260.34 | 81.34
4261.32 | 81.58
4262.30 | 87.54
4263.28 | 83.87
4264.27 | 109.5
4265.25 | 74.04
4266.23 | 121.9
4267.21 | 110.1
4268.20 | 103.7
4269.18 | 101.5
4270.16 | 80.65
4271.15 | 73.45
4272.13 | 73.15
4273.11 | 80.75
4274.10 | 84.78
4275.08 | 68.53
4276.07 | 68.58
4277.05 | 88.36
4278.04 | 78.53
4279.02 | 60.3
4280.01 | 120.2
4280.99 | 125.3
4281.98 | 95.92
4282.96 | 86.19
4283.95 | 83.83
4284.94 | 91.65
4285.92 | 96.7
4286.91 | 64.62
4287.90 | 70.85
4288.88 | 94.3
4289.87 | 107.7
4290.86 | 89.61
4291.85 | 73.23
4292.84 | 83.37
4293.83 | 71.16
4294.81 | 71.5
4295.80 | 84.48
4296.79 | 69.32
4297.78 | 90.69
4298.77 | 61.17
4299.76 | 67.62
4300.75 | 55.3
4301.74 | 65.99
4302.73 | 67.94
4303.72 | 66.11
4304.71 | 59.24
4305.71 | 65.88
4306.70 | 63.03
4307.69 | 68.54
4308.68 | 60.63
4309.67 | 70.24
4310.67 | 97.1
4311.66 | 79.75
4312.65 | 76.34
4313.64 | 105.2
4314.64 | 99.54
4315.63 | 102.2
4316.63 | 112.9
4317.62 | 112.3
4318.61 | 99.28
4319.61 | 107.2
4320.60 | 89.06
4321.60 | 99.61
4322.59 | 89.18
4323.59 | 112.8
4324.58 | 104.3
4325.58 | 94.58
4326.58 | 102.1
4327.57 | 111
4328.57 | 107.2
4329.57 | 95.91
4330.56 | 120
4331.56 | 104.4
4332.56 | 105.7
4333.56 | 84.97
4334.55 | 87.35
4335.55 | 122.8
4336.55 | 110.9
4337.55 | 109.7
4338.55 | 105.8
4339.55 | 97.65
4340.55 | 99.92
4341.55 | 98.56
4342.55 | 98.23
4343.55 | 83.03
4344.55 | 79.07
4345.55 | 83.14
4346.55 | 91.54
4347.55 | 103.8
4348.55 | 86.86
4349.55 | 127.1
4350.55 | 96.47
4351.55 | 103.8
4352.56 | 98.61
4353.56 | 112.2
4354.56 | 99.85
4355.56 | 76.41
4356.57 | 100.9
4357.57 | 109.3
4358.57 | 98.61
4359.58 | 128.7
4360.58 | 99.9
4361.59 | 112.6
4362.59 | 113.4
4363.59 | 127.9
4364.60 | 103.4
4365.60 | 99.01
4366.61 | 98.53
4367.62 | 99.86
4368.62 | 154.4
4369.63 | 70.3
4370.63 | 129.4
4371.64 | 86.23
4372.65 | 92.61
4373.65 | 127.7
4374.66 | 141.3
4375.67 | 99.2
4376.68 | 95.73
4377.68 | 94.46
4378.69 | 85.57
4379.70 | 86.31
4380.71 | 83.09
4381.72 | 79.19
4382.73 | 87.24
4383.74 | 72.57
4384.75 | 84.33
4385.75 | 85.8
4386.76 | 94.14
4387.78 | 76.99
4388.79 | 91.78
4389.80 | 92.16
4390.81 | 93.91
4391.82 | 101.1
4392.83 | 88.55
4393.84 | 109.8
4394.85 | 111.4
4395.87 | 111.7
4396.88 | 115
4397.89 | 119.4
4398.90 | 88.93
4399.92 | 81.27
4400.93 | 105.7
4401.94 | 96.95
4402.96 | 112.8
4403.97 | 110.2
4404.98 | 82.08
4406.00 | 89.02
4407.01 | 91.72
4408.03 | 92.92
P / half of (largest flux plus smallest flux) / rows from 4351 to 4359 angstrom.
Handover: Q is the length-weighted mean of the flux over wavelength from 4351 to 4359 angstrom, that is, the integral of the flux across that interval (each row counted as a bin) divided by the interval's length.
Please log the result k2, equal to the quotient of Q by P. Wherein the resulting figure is 1.06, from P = 94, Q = 100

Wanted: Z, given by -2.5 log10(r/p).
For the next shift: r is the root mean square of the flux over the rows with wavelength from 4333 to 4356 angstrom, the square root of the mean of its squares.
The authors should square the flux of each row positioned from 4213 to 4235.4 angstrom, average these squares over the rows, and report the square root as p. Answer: -0.15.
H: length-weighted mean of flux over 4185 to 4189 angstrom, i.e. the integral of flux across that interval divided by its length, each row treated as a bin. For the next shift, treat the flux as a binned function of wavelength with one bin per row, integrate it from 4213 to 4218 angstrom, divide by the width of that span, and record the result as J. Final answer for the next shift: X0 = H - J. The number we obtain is -15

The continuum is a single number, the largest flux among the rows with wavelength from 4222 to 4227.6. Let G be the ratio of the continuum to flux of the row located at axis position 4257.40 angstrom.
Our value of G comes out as 1.1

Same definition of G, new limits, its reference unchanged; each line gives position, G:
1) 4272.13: 1.3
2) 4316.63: 0.9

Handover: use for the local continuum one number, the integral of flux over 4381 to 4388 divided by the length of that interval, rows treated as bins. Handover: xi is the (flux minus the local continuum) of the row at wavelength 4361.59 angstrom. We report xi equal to 29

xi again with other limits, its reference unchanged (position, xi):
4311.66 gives -3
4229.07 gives -7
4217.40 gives 5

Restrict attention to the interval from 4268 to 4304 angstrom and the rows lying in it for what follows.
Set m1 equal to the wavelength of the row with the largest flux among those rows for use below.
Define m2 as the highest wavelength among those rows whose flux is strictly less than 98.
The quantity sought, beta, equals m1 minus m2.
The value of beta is -22.7 angstrom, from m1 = 4280.99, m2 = 4303.72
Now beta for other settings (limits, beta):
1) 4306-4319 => 4.0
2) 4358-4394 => -24.2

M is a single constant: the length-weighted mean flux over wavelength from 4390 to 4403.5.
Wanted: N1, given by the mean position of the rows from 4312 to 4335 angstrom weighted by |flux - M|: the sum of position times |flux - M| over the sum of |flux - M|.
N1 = 4323.9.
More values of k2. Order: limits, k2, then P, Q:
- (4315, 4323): 1.01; 101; 102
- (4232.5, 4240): 1.10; 77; 85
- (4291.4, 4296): 0.98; 78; 76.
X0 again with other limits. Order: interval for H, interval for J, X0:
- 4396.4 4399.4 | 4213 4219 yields 16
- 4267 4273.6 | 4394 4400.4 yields -17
